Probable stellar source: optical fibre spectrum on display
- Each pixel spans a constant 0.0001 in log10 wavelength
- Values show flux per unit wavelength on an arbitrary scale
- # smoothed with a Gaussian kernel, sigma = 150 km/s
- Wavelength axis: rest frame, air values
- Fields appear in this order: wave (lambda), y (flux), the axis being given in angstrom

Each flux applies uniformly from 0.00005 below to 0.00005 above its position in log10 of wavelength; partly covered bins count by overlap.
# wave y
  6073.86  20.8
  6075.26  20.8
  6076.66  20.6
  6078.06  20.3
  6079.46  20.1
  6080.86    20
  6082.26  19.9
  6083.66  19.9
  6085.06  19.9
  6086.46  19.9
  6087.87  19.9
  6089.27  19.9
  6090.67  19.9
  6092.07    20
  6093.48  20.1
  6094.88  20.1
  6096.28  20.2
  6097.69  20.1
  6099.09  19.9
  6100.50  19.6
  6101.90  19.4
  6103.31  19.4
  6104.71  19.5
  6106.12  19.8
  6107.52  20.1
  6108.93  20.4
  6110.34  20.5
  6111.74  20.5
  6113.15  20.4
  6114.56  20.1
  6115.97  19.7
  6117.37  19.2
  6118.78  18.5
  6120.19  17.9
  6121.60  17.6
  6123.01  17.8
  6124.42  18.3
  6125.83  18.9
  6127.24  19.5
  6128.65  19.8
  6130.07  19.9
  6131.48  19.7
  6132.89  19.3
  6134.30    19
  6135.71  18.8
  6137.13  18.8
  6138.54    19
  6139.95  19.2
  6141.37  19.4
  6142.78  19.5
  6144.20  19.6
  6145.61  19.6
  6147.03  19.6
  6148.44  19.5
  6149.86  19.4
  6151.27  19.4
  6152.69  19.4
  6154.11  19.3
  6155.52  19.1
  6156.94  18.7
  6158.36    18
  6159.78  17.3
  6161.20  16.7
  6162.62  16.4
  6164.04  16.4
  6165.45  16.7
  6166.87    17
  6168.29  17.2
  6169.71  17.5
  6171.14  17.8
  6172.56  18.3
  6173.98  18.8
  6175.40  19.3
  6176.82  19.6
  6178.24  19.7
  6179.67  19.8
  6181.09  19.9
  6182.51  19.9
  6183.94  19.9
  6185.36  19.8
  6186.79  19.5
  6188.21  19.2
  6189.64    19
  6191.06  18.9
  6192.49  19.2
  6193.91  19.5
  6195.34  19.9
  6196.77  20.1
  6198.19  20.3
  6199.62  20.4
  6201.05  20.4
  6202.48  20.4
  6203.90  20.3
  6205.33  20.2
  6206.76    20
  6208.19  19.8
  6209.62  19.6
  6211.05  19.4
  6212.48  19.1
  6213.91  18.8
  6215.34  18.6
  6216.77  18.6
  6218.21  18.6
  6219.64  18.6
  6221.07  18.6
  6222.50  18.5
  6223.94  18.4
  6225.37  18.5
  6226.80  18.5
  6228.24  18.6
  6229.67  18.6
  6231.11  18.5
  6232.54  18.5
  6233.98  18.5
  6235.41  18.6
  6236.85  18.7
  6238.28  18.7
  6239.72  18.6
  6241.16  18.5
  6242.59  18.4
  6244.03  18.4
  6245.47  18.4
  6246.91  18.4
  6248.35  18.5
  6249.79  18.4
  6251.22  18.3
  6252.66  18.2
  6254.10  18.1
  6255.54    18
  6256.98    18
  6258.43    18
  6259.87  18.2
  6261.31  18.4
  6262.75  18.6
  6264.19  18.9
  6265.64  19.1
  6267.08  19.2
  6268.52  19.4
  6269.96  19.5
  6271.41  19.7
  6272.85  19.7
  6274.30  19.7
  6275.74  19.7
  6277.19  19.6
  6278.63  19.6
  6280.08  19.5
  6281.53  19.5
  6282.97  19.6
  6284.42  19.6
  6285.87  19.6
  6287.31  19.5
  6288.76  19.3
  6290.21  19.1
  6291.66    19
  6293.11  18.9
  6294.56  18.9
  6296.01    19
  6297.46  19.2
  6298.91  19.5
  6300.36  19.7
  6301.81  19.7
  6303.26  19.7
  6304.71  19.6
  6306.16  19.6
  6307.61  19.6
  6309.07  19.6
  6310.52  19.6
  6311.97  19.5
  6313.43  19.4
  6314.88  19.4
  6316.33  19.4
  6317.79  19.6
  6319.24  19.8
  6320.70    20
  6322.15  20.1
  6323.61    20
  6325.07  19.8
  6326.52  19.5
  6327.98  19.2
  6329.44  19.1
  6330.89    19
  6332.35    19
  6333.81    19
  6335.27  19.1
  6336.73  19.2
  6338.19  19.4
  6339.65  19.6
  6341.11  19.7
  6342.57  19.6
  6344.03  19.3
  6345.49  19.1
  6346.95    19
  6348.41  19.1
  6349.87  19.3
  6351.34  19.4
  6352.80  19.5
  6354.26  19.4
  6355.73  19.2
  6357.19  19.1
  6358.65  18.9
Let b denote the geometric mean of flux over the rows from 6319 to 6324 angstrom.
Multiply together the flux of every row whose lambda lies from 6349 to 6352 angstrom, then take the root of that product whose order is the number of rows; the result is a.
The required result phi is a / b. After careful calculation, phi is 0.97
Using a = 19.3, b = 20.0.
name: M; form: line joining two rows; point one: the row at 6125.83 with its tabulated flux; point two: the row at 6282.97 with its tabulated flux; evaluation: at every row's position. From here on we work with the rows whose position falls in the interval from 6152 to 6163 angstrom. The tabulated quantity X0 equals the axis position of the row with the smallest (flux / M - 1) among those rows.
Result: 6162.62 angstrom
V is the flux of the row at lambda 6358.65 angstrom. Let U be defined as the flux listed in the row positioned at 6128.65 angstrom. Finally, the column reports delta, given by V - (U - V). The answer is 18.0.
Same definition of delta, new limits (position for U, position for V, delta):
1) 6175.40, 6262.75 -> 17.9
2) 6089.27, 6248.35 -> 17.1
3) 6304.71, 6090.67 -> 20.2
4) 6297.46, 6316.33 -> 19.6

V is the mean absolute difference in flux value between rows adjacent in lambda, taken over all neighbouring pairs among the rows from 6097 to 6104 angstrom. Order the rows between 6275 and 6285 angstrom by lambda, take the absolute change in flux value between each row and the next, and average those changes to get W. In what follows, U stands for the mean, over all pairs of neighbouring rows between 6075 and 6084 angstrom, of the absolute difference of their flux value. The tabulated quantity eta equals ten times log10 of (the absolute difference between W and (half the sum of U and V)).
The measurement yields -9.5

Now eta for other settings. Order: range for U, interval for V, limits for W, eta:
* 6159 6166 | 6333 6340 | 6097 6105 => -11.9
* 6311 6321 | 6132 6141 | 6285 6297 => -14.7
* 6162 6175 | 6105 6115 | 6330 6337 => -7.2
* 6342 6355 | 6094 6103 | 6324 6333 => -23.0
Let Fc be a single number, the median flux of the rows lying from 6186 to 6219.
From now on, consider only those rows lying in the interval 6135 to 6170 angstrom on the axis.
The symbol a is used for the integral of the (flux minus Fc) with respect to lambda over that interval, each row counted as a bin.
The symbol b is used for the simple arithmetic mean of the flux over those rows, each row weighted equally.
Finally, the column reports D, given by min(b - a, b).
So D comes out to 18.5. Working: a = -36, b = 18.5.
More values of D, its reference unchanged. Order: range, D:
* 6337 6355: 19.4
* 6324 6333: 19.3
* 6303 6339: 19.5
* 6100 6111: 16.1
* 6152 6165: 17.9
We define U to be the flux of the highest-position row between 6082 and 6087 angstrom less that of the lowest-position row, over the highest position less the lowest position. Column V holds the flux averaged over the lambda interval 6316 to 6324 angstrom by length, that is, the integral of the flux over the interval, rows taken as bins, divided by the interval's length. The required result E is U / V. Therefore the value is 0.000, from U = 0.00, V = 19.8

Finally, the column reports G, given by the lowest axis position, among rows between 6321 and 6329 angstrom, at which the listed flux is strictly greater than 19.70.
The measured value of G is 6322.15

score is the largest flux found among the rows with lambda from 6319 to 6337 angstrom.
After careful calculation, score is 20.1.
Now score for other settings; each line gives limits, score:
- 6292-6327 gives 20.1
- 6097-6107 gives 20.1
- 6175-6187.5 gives 19.9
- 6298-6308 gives 19.7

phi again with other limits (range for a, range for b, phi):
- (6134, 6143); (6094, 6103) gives 0.96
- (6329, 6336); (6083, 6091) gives 0.96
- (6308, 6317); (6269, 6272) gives 0.99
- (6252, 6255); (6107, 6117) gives 0.90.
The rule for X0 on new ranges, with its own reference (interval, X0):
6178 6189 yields 6188.21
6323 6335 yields 6333.81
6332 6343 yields 6333.81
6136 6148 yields 6137.13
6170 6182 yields 6171.14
